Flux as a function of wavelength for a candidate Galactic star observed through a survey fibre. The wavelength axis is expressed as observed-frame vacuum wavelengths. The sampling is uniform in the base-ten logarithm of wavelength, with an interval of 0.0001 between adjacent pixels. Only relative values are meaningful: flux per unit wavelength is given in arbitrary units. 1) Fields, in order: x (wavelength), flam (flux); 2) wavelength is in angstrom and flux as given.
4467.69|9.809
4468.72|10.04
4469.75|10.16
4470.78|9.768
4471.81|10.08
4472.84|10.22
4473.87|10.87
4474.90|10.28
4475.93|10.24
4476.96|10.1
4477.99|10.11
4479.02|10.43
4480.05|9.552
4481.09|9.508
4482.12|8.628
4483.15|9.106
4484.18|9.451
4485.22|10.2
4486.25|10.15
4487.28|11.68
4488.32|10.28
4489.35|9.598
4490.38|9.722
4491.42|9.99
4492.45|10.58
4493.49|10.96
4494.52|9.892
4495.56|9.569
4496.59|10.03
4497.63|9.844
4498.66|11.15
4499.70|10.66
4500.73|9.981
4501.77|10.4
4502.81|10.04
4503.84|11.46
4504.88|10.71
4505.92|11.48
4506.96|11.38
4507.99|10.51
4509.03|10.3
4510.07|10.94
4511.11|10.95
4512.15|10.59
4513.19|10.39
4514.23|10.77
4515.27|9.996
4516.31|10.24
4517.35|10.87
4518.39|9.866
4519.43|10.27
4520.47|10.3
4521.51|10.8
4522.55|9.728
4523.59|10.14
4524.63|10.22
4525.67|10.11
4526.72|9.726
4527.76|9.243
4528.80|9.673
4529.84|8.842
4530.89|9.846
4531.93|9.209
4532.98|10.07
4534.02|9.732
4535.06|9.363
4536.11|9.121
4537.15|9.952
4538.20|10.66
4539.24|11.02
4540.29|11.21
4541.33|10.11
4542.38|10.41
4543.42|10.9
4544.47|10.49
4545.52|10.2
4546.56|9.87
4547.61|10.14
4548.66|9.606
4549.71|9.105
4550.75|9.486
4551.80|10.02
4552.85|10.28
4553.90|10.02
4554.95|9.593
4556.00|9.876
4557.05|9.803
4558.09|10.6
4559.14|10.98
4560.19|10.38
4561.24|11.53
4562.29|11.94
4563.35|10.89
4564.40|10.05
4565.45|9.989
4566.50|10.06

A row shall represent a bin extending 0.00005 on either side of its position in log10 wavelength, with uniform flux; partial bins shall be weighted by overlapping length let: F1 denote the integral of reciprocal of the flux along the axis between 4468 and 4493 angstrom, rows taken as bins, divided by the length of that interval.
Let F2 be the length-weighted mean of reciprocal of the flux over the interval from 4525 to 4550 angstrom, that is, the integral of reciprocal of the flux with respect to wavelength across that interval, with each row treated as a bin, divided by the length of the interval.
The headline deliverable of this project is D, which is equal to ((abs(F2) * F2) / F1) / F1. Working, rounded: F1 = 0.100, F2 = 0.101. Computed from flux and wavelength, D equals 1.02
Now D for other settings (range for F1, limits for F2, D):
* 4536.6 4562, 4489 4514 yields 0.96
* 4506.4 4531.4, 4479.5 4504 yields 1.03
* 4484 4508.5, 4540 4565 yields 1.02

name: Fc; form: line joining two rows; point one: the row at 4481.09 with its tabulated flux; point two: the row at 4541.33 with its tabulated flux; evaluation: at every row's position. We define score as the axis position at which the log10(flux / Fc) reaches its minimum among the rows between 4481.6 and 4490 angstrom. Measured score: 4482.12 angstrom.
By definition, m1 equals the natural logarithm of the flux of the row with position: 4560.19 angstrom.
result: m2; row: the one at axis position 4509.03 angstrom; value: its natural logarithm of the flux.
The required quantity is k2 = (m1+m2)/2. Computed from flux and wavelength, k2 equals 2.34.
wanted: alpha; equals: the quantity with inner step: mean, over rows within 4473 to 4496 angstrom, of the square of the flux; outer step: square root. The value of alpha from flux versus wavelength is 10.1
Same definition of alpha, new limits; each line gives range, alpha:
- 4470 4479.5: 10.2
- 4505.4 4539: 10.2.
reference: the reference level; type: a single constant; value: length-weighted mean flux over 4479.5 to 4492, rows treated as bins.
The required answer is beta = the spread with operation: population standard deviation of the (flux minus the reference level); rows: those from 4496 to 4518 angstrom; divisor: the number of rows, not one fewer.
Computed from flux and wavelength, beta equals 0.49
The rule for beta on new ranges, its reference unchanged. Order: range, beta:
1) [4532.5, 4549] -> 0.57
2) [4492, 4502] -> 0.50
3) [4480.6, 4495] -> 0.74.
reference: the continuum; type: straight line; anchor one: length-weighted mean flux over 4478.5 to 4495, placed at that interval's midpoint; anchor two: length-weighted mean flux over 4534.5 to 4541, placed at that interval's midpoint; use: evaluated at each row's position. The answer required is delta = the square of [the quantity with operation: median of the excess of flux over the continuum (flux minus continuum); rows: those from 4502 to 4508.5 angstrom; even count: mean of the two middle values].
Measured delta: 0.95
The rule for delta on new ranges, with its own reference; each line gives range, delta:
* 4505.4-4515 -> 0.43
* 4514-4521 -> 0.02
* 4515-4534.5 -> 0.02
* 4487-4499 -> 0.00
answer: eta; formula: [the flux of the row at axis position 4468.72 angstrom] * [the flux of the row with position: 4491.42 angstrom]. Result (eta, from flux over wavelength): 100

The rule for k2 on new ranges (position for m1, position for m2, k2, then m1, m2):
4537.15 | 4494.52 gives 2.29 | 2.30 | 2.29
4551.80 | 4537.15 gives 2.30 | 2.30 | 2.30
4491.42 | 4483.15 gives 2.26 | 2.30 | 2.21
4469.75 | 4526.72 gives 2.30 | 2.32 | 2.27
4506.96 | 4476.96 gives 2.37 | 2.43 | 2.31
